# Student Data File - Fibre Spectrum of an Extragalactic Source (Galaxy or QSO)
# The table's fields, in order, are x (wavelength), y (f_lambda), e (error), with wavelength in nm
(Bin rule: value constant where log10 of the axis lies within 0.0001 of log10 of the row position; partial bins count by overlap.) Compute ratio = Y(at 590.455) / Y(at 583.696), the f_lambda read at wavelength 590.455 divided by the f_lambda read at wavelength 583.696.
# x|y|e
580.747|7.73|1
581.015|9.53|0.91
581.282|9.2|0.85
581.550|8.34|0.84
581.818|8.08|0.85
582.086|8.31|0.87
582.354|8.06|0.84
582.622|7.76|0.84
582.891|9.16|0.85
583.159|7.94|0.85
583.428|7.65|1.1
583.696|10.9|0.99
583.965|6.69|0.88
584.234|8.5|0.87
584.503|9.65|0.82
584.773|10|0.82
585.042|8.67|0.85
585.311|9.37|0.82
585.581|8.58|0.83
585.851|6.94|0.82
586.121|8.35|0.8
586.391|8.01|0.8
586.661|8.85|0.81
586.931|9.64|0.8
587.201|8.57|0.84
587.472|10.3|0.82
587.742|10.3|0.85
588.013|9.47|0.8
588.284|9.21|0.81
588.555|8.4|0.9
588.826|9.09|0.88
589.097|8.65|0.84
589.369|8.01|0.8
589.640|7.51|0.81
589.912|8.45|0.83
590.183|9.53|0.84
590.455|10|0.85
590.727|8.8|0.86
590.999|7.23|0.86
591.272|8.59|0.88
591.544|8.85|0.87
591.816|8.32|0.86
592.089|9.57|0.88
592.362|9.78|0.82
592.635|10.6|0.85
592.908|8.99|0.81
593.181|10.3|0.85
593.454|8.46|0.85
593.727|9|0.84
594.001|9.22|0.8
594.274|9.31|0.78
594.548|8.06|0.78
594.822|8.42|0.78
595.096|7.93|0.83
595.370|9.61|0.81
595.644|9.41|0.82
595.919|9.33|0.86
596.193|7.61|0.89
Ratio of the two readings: 0.92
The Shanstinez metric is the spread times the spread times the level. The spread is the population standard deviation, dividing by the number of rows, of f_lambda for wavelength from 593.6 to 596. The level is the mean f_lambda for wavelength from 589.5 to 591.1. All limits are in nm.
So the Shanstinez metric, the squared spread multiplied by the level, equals 3.0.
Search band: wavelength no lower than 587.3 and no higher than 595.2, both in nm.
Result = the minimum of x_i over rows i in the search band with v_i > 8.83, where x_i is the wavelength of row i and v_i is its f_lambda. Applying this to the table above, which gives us 587.472 nm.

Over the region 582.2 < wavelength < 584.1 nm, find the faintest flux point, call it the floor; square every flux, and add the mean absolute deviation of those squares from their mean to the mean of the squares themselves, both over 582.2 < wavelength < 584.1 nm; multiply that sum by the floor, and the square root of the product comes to 24.3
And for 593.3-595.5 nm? 26.2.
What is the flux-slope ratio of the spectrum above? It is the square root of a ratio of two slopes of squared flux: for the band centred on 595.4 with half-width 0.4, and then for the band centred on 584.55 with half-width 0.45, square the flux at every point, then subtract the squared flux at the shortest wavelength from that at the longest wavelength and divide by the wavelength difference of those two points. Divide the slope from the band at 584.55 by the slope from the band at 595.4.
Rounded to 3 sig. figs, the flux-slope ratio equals 1.05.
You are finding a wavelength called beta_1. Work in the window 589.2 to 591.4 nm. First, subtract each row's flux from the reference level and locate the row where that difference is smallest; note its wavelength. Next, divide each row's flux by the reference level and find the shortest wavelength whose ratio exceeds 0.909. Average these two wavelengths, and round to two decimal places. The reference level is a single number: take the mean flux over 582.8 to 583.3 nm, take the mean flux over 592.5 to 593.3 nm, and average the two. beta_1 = 590.18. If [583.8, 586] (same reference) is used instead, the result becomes 584.50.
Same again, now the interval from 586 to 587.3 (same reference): 586.80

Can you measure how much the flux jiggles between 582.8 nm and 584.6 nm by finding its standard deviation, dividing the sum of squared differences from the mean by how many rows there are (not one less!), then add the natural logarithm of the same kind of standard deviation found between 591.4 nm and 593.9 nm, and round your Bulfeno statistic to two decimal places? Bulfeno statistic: 1.00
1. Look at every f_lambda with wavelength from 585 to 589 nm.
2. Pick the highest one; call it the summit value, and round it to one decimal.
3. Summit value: 10.3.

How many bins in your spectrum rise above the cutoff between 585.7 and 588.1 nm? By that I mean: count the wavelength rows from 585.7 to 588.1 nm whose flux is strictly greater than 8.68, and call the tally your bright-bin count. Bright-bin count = 5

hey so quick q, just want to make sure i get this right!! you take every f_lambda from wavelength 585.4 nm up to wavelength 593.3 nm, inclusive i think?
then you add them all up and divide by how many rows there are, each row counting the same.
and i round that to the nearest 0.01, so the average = 8.93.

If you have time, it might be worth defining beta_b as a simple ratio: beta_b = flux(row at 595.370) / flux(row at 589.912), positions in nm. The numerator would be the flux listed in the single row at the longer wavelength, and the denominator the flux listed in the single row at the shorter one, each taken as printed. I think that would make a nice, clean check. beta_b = 1.14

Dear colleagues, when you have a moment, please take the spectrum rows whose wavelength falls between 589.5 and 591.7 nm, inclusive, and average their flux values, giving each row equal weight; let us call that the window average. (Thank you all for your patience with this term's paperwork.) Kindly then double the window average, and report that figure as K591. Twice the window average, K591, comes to 17.2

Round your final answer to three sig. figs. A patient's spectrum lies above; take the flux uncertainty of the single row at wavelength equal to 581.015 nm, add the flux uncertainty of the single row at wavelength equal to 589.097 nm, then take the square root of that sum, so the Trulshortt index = 1.32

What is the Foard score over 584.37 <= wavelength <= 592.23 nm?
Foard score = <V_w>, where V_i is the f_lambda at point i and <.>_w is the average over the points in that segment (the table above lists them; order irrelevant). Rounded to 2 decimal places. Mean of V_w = 8.86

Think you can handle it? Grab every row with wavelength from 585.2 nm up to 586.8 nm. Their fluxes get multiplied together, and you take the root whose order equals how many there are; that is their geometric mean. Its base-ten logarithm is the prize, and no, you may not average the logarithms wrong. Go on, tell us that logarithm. 0.92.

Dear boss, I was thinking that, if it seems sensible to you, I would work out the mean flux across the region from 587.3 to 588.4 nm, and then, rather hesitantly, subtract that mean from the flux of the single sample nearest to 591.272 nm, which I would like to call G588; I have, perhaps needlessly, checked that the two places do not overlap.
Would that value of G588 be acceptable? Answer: -1.2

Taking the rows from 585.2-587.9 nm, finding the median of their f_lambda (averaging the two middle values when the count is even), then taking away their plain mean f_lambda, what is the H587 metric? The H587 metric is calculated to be -0.176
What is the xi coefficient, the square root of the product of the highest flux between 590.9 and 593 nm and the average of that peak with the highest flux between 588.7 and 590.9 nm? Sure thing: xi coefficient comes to 10.4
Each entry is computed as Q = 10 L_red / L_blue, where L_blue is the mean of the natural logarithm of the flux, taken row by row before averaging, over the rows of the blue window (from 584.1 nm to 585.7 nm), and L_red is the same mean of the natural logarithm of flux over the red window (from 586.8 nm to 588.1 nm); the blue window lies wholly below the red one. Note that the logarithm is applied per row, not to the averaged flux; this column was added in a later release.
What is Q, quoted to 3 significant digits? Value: 10.3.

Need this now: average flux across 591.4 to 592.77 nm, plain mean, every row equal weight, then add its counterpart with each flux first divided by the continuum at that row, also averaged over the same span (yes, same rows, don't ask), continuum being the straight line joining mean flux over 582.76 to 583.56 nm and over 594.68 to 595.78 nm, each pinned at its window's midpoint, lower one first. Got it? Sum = 10.5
